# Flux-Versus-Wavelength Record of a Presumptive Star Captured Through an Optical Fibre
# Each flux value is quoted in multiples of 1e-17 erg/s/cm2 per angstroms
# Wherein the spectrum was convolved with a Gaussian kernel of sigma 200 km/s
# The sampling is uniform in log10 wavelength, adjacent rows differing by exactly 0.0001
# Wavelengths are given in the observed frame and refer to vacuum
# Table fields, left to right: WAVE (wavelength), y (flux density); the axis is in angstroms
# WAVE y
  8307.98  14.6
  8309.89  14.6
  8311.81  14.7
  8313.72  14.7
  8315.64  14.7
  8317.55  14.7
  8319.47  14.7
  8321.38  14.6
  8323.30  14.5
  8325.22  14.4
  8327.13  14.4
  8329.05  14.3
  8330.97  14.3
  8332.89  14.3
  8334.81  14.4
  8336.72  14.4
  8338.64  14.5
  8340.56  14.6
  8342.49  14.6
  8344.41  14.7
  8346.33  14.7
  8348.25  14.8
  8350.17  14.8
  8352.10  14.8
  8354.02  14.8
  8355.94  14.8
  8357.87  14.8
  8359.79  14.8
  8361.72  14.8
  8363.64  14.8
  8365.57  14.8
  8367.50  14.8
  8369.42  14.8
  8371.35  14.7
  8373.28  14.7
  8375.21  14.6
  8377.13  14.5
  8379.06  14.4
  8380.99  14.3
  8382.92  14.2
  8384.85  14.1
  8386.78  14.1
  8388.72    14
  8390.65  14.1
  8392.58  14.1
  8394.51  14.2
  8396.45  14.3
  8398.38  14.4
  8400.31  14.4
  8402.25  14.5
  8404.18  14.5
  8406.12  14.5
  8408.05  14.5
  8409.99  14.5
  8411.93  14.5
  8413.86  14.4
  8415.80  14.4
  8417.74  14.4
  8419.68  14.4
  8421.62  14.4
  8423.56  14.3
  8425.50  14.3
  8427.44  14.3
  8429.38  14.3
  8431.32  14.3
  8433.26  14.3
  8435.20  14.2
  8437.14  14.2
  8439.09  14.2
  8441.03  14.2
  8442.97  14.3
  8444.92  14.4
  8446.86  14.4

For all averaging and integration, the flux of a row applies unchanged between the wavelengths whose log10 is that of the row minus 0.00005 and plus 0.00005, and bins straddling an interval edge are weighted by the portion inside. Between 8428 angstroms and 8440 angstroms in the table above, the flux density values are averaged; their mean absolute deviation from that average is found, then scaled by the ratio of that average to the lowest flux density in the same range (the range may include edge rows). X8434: 0.050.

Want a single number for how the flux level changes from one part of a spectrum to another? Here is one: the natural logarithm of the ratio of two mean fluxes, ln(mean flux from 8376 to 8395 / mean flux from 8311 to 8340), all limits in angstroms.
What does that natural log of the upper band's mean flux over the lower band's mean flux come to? -0.021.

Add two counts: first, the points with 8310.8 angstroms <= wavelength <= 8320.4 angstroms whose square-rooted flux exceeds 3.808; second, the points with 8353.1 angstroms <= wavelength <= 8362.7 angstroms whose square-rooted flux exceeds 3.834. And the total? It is 10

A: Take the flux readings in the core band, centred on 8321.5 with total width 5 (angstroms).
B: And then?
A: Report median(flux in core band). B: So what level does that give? 14.6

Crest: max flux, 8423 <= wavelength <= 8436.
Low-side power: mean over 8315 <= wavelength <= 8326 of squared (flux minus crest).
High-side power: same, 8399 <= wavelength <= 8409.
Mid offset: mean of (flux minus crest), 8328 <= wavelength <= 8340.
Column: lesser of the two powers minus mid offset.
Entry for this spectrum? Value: 0.0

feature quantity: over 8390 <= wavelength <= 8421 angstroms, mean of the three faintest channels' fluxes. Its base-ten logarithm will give 1.15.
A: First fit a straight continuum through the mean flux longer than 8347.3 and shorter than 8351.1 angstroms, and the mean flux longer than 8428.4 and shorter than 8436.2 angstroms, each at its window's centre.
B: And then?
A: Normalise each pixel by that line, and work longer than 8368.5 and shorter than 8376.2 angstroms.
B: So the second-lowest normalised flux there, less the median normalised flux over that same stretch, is -0.0004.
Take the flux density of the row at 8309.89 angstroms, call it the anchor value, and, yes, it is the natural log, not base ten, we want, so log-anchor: 2.68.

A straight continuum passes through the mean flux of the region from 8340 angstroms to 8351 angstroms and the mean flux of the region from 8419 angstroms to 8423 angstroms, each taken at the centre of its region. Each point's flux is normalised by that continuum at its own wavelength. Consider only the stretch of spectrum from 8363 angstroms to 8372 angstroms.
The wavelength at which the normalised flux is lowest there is 8371.35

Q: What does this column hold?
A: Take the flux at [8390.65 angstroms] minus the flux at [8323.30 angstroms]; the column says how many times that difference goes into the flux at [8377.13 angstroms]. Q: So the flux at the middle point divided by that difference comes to -36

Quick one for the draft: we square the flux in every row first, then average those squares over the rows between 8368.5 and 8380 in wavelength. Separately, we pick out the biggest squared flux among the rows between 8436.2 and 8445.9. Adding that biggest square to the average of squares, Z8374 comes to 421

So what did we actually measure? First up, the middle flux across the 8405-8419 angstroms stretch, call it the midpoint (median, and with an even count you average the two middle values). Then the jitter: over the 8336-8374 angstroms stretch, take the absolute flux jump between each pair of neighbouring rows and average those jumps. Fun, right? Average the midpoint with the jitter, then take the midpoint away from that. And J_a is -7.24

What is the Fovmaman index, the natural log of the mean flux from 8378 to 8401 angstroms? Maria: 2.654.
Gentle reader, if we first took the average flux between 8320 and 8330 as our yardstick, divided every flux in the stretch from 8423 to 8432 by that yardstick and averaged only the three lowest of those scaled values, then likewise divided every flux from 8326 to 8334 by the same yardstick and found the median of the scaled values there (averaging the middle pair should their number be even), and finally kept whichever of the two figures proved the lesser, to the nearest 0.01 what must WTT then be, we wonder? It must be 0.99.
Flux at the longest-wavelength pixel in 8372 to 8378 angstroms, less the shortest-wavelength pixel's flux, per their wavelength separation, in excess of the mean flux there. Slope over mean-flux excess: -14.7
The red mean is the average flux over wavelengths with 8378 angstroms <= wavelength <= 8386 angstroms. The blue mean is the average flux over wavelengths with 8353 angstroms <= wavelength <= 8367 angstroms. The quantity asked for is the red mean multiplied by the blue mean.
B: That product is 211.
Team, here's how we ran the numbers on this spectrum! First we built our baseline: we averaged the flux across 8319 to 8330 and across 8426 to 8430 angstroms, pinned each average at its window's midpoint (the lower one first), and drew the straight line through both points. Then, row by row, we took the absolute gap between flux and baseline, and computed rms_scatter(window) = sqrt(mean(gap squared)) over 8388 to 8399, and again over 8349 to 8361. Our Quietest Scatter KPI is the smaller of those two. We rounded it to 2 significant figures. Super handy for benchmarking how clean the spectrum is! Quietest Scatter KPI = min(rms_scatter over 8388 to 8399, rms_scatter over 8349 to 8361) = 0.23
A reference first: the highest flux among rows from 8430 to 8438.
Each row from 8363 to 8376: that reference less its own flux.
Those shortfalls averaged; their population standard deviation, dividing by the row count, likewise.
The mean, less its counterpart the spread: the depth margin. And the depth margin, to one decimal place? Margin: -0.5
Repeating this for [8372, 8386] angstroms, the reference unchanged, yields -0.3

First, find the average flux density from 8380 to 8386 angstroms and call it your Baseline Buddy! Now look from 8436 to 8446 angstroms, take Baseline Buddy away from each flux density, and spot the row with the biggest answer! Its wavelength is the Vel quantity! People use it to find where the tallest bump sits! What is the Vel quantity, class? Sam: 8444.92 angstroms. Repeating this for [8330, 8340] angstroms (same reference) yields 8338.64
